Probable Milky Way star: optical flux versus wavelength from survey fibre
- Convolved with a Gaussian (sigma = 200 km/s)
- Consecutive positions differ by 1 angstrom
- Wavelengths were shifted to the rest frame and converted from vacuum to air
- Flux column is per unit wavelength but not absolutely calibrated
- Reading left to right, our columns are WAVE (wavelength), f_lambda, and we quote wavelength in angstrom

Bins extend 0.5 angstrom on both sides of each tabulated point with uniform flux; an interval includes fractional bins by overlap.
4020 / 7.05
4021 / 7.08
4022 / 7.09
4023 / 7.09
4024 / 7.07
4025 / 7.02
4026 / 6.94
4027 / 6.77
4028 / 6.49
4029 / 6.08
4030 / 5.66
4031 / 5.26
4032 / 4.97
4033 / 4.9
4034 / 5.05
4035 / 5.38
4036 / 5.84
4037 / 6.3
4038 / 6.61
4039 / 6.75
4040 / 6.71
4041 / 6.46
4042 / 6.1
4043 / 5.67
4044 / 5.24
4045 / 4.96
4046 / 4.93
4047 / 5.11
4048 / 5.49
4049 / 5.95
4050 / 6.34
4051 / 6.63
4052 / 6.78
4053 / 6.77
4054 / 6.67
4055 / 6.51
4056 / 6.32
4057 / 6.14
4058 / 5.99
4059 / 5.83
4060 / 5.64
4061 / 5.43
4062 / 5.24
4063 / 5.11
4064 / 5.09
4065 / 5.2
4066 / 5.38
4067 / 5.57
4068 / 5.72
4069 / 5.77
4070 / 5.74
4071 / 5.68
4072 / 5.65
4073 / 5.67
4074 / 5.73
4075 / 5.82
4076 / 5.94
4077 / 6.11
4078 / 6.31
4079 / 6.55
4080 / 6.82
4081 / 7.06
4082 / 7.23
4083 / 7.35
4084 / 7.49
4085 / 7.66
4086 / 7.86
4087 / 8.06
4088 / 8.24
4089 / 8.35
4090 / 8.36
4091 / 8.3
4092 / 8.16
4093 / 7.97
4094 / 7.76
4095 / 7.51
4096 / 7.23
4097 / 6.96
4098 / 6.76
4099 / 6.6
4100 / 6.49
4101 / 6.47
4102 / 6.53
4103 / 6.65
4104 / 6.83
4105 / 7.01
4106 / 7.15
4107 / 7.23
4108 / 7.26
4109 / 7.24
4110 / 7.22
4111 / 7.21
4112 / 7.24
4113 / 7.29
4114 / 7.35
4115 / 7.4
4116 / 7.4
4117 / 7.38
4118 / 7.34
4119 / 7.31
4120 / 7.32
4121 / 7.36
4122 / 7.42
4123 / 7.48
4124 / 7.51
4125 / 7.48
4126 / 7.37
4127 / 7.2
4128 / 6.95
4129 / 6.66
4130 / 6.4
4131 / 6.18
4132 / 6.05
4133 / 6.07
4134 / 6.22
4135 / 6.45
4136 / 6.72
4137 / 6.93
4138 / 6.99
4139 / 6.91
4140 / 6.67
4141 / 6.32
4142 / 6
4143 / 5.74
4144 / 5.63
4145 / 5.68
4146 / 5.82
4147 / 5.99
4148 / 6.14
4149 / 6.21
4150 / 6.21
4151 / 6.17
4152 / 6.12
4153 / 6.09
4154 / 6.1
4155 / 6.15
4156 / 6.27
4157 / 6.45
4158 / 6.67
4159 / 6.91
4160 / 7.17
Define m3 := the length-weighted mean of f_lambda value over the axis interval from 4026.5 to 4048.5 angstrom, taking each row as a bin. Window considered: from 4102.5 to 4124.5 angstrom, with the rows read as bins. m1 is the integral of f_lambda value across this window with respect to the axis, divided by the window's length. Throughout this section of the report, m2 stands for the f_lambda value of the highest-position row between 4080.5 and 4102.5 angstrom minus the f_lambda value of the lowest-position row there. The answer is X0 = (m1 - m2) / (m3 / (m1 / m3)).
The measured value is 1.7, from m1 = 7.3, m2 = -0.53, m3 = 5.76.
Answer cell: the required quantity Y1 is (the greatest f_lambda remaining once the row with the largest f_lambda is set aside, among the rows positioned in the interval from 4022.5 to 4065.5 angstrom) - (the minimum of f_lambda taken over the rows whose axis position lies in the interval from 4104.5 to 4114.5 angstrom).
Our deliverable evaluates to 0.1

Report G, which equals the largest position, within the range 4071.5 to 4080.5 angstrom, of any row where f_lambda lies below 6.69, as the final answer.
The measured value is 4079 angstrom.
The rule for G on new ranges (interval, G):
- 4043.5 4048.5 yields 4048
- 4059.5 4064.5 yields 4064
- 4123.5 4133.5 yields 4133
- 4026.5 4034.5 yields 4034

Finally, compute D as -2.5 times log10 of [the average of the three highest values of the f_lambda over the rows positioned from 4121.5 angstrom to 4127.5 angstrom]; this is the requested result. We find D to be -2.19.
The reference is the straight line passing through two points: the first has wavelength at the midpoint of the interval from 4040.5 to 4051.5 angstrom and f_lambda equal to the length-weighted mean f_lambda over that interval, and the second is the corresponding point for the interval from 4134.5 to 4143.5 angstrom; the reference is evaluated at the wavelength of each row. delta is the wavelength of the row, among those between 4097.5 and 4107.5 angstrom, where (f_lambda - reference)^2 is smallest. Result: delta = 4101 angstrom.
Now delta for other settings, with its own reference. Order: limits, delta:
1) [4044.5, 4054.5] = 4049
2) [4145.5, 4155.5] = 4149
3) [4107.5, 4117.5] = 4111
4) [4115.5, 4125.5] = 4119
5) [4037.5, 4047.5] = 4043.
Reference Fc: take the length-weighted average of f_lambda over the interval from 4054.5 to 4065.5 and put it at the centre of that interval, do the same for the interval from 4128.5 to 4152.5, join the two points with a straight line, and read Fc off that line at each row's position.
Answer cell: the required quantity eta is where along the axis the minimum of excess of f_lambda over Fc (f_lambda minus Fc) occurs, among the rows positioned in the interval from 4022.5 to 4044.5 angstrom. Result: 4033 angstrom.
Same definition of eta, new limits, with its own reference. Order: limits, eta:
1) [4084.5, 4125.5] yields 4101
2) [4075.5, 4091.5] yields 4076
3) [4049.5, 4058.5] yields 4058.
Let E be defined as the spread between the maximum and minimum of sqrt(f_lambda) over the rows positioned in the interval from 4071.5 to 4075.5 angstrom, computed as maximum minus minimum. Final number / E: 0.04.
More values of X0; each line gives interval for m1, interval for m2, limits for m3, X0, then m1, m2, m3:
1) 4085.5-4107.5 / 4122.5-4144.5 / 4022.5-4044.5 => 1.8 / 7.4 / -1.85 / 6.11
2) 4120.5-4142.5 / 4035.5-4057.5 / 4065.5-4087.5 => 1.1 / 6.8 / 0.30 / 6.42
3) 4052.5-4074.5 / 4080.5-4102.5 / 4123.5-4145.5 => 0.8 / 5.8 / -0.53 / 6.55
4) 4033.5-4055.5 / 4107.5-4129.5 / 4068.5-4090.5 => 0.9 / 6.0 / -0.60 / 6.79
